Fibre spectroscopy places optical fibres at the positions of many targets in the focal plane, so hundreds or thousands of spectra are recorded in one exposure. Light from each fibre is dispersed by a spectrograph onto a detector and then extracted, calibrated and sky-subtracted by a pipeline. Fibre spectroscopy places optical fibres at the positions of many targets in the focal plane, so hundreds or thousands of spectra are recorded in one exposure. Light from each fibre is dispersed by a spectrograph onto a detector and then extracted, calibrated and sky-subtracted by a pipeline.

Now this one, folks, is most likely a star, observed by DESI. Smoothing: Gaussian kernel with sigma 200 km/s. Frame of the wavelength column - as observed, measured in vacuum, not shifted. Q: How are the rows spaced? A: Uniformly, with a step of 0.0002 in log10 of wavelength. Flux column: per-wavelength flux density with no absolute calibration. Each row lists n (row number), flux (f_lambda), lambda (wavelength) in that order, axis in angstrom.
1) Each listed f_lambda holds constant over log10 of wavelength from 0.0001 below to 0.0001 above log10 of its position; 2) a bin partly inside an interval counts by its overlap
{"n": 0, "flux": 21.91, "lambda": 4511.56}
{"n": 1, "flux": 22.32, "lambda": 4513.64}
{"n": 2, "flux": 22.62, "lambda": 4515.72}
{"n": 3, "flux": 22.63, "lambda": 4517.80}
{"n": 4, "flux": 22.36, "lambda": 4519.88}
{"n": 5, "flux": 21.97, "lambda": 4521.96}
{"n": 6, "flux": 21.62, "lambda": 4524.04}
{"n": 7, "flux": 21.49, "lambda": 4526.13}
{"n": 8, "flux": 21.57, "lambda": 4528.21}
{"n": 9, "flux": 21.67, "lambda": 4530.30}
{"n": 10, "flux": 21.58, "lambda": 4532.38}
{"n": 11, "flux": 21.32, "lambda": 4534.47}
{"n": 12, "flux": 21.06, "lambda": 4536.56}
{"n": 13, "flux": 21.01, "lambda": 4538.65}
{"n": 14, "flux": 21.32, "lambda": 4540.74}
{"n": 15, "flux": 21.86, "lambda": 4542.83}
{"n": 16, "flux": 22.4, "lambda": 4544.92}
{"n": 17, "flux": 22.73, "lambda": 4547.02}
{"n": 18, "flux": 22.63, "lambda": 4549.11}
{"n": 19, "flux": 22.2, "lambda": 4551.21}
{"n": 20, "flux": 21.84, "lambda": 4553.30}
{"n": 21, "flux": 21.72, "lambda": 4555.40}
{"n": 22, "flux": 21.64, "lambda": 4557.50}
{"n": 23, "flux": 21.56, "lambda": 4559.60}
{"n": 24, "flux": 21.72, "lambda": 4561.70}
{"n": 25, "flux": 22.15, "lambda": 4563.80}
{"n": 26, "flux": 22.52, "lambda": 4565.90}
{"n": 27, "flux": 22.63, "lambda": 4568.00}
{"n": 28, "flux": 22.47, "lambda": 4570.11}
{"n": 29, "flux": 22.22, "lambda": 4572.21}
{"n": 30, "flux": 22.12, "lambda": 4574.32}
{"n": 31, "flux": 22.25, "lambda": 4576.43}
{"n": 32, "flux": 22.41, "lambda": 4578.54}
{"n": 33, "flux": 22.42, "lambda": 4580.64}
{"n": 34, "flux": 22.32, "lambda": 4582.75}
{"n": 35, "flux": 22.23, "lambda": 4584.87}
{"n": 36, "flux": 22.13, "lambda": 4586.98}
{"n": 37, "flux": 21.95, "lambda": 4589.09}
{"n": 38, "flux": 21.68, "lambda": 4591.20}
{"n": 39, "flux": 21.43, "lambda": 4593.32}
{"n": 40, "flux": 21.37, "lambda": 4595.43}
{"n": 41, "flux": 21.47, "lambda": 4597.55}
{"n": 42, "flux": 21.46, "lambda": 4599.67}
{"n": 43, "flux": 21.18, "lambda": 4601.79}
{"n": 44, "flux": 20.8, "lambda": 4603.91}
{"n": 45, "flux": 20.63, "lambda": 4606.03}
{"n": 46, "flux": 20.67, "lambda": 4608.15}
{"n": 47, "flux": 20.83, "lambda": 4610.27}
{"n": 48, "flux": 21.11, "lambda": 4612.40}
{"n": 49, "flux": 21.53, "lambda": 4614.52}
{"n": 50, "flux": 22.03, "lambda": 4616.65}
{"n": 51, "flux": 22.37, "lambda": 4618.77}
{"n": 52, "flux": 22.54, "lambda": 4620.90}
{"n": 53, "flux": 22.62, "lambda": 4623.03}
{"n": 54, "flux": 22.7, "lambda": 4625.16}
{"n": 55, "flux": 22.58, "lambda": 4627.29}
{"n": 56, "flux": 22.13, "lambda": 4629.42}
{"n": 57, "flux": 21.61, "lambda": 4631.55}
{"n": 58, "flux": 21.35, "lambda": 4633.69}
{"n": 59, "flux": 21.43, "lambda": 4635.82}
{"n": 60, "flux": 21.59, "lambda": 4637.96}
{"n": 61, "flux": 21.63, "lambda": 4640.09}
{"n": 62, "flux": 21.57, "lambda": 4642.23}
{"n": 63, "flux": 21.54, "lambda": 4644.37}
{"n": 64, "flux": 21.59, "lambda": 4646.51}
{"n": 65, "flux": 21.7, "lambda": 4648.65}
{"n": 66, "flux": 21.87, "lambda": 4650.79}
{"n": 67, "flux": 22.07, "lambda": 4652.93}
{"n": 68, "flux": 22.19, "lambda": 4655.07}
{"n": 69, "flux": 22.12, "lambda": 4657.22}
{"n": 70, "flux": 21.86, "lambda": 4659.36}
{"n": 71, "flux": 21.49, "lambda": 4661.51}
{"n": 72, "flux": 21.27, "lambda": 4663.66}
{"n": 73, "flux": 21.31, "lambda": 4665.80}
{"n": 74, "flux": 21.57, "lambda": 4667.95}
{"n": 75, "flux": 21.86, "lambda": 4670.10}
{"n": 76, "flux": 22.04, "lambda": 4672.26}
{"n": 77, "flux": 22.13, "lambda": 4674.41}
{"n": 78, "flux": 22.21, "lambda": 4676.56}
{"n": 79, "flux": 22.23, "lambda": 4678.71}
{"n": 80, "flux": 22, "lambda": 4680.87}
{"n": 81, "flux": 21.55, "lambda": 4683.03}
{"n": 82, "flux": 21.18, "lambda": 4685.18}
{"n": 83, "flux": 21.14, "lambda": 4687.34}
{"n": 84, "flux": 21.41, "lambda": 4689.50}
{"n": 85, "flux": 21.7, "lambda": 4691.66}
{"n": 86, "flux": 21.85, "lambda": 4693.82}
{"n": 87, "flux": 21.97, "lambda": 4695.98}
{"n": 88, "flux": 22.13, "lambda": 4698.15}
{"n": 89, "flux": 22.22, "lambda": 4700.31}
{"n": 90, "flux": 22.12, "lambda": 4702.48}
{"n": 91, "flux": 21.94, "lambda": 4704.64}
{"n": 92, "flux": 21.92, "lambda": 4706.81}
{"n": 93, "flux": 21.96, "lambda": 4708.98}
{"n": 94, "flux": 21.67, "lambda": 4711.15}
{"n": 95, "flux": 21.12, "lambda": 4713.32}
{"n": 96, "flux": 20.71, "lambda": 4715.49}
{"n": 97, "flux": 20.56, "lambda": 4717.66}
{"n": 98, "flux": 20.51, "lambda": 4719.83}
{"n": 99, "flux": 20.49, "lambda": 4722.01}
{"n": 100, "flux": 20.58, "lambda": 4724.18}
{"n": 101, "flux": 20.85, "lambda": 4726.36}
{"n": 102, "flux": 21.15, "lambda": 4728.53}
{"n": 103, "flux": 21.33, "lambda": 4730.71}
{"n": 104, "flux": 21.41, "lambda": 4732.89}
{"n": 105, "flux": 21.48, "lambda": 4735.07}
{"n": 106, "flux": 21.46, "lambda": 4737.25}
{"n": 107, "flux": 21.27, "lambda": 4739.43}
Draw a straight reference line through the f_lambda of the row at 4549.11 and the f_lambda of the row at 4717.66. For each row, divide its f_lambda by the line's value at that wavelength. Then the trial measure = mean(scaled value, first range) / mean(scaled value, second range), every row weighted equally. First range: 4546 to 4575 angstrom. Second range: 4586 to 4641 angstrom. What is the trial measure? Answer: 0.994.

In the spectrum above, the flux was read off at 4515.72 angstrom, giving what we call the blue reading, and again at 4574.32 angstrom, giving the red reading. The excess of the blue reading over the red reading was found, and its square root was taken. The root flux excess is 0.71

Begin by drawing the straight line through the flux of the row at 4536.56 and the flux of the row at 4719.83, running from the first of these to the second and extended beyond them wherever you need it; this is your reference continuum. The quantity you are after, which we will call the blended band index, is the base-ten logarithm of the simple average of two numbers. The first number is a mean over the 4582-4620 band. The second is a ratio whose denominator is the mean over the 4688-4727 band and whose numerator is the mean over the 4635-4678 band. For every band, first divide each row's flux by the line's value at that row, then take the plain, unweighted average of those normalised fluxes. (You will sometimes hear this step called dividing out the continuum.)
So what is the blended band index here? 0.008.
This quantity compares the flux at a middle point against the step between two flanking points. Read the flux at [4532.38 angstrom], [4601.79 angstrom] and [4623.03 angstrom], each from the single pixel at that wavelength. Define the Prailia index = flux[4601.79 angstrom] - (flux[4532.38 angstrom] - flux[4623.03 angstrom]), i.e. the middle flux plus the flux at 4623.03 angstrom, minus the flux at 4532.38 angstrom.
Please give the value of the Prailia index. 22.2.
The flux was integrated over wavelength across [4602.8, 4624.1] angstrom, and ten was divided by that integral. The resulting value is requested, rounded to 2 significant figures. 0.022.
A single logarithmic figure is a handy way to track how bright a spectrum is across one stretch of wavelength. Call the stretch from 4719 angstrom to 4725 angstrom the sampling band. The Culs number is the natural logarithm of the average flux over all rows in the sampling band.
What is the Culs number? 3.02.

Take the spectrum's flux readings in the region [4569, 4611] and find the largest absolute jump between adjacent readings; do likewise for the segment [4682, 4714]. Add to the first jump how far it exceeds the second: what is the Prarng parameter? 0.21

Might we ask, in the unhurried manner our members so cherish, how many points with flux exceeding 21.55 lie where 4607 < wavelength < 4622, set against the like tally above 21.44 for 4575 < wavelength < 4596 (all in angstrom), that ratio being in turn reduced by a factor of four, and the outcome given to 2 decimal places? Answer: 0.09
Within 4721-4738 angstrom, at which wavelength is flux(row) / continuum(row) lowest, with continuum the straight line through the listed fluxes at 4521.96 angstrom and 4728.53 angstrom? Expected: 4722.01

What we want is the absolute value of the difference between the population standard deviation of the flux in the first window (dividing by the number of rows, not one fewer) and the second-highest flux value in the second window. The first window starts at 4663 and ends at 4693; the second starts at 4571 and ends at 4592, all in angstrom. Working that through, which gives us 22.0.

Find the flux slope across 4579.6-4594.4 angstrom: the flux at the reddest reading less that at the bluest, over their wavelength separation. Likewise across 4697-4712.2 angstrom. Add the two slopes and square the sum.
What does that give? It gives 0.013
